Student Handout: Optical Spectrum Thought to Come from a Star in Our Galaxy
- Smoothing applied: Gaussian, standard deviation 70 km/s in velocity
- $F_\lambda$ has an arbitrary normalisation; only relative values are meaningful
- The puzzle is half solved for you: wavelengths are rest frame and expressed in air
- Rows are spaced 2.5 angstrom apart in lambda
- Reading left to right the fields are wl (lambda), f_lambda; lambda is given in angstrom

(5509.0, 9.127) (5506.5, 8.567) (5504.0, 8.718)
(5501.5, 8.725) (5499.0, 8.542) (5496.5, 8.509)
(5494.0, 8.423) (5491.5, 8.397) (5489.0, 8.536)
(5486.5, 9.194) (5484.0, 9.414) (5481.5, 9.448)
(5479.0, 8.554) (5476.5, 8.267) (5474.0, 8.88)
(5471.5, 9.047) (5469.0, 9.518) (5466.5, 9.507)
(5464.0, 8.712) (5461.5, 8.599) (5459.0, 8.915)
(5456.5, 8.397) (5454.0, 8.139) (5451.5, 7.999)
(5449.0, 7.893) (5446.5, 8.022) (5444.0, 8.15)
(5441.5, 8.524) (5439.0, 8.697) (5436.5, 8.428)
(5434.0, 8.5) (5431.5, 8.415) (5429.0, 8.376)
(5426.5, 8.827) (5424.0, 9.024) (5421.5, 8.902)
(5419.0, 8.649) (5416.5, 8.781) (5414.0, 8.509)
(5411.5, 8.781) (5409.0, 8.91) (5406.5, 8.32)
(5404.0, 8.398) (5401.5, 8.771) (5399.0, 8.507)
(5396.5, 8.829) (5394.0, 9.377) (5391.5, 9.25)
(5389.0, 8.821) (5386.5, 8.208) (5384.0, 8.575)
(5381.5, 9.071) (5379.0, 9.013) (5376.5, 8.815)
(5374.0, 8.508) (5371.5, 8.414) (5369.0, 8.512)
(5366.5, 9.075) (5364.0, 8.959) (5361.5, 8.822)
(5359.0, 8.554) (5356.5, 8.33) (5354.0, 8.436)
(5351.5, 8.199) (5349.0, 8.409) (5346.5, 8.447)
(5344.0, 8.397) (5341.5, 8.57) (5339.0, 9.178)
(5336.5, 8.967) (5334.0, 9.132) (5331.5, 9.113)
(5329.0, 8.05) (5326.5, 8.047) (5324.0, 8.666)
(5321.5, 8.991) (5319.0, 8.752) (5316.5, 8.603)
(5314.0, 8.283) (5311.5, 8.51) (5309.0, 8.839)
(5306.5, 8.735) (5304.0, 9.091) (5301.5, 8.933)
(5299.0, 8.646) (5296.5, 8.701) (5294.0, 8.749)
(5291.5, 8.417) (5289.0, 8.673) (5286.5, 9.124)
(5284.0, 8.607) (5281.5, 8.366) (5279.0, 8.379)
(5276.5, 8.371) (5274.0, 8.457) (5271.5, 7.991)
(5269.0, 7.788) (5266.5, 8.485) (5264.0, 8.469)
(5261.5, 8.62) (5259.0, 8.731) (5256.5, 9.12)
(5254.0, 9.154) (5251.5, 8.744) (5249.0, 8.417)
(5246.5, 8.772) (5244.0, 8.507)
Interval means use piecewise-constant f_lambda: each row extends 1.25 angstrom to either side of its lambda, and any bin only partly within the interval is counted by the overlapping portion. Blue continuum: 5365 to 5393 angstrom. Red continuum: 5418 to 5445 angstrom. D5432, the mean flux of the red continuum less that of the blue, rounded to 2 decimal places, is -0.16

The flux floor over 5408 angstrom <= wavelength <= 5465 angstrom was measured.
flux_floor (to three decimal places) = 7.893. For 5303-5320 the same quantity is 8.283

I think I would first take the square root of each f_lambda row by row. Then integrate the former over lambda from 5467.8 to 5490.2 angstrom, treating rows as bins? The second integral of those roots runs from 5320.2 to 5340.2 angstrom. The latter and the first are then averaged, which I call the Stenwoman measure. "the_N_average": 63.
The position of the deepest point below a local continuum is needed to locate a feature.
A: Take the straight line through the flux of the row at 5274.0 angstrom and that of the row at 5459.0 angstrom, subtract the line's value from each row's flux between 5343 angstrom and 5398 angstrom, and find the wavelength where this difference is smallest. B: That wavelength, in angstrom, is 5386.5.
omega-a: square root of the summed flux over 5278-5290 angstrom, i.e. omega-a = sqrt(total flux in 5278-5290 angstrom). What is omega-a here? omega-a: 6.6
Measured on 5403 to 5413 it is 5.9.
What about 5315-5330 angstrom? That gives 7.1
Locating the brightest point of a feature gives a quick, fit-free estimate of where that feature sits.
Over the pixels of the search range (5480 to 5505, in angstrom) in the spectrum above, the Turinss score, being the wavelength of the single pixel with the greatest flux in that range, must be 5481.5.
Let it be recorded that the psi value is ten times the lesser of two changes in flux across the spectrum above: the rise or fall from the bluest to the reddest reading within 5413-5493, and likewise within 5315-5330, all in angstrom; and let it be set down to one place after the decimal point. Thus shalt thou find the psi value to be -5.5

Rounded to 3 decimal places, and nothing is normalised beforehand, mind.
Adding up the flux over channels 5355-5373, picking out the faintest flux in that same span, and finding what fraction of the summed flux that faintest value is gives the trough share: 0.137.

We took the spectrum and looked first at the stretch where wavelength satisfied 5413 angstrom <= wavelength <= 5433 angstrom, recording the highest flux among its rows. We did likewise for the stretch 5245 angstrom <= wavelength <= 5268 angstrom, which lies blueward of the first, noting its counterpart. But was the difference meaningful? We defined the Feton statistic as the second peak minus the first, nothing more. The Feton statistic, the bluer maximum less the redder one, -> 0.1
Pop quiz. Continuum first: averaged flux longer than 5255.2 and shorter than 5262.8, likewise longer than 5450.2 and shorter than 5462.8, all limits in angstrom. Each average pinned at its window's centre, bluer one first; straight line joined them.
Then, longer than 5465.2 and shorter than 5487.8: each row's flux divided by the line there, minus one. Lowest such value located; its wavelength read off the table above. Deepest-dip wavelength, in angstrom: 5476.5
